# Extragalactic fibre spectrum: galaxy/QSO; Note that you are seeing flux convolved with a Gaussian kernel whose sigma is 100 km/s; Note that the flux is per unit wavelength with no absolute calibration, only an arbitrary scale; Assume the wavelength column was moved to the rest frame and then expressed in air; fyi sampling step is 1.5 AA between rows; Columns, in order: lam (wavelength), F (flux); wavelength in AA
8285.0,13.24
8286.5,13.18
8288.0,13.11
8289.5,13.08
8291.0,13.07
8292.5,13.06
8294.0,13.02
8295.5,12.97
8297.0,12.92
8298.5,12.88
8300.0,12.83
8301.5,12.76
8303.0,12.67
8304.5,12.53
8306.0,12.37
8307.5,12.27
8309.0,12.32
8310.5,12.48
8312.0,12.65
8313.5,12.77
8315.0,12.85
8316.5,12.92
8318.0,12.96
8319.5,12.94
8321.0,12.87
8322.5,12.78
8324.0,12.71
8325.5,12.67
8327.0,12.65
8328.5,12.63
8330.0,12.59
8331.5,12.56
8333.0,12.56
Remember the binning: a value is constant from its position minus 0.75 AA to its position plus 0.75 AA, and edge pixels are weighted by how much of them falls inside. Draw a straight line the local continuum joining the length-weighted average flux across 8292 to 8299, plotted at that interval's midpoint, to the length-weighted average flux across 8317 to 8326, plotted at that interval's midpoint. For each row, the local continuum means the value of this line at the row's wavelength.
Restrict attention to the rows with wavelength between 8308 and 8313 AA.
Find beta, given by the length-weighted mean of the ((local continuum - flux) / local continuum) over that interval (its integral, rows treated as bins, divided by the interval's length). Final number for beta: 0.031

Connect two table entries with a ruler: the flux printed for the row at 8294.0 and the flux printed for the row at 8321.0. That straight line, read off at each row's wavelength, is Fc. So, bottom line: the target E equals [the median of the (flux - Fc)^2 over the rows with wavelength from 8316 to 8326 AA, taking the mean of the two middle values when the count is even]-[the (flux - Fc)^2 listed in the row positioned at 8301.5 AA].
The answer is -0.04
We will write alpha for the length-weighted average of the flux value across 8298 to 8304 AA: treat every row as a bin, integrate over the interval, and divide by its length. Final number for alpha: 12.8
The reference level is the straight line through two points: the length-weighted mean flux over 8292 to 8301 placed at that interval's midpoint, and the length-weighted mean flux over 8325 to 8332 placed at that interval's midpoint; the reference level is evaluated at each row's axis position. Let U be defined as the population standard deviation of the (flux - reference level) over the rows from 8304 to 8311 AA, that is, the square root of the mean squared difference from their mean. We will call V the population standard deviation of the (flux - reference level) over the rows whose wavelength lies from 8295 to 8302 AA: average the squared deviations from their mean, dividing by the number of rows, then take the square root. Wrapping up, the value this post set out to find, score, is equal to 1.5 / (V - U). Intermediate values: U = 0.09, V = 0.05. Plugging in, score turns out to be -35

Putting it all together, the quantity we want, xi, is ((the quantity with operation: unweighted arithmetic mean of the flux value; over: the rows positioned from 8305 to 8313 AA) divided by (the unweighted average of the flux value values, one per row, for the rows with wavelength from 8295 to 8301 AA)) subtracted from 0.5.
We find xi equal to -0.463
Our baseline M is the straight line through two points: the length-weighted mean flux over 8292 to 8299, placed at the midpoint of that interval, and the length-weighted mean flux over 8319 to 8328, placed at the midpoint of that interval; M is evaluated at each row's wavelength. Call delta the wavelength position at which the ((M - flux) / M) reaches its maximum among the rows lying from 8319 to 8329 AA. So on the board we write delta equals 8328.5 AA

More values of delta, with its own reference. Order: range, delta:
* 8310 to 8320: 8310.5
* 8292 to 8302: 8301.5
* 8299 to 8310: 8307.5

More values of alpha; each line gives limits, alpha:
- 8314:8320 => 12.9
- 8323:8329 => 12.7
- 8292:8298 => 13.0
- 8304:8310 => 12.4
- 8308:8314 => 12.5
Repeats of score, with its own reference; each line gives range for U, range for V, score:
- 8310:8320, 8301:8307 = -25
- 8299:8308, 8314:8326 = -15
